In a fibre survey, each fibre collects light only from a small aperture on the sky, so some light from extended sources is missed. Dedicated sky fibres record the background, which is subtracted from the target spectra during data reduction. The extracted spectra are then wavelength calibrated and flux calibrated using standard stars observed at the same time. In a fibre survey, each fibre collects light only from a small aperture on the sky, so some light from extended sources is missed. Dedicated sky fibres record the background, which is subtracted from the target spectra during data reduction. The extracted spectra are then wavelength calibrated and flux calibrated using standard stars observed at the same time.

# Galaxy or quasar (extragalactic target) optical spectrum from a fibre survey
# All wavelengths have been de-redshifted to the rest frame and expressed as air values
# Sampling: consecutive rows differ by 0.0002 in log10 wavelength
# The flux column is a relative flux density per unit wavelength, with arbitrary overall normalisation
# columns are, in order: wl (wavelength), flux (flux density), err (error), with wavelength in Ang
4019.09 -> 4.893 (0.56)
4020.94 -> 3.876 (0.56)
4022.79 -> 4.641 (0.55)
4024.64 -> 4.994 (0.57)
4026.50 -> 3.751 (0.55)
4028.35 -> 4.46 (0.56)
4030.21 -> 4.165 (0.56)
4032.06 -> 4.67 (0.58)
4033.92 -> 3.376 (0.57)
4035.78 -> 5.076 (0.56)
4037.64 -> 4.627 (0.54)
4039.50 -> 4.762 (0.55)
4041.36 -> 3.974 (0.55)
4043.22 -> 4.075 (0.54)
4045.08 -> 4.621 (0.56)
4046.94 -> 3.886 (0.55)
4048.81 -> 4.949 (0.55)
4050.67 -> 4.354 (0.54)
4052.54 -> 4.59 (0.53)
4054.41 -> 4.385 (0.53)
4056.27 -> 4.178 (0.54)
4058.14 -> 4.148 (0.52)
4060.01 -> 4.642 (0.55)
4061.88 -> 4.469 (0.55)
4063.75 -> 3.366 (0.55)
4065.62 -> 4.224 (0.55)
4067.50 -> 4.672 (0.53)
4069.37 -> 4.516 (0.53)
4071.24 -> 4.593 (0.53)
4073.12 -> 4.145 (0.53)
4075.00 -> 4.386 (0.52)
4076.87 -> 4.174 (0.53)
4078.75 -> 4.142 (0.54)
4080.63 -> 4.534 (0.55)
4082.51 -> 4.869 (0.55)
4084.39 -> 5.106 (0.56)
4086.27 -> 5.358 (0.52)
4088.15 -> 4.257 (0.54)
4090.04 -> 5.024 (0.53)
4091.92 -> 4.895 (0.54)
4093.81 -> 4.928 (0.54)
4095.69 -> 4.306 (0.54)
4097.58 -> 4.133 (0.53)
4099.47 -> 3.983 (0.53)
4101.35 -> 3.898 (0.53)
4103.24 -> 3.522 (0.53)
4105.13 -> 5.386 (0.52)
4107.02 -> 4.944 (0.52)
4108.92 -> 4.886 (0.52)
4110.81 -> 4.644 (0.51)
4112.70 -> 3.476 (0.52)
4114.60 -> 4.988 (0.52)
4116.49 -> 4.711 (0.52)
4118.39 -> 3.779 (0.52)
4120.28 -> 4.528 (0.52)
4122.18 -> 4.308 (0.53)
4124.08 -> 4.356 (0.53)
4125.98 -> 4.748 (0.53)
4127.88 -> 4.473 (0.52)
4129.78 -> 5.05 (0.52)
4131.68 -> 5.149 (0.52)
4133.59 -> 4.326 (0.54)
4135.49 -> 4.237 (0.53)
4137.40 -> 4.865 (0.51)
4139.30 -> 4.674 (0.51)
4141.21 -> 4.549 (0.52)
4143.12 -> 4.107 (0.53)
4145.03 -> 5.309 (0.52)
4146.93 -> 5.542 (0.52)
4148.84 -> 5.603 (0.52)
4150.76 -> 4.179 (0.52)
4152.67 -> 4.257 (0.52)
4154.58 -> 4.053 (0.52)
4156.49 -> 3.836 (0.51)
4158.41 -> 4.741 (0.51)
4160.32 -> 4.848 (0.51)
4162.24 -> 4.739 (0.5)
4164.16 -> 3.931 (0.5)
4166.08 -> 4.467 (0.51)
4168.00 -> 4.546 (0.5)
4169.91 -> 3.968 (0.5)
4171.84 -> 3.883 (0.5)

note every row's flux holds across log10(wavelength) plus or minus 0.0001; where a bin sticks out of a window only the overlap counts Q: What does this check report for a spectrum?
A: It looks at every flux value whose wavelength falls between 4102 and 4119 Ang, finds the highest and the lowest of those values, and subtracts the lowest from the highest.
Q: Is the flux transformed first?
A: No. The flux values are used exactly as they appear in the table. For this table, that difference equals 1.91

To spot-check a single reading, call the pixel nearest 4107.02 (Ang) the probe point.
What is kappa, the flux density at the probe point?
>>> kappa 4.944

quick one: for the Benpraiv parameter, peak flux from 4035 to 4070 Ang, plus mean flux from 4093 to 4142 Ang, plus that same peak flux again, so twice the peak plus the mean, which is 14.6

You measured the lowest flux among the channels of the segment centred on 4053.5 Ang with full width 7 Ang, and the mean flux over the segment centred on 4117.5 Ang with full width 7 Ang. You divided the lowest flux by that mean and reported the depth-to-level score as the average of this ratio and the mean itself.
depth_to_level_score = 2.71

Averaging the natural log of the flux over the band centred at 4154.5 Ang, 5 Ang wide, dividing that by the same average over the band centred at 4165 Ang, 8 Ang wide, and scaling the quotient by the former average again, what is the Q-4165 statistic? 1.32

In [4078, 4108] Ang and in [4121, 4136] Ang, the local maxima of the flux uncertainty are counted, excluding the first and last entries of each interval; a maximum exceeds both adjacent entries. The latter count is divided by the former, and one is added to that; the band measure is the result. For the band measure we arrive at 1.50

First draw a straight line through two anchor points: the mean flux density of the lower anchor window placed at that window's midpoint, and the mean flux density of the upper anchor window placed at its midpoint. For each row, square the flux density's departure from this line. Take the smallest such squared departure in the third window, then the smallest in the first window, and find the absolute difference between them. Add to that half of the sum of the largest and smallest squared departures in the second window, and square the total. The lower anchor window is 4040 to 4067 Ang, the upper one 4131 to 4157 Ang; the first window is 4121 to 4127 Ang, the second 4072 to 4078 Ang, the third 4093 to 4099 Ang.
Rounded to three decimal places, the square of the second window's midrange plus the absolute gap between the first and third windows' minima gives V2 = 0.002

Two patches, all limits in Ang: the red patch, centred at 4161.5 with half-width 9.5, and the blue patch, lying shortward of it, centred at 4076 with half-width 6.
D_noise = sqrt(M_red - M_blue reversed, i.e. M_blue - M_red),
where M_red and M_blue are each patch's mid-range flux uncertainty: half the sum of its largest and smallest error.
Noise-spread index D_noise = 0.158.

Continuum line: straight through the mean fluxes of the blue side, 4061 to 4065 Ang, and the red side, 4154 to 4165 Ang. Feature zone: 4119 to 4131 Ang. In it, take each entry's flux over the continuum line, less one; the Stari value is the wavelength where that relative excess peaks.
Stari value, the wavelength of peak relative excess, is 4129.78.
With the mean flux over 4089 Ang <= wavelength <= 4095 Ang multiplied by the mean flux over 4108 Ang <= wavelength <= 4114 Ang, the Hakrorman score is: 21.5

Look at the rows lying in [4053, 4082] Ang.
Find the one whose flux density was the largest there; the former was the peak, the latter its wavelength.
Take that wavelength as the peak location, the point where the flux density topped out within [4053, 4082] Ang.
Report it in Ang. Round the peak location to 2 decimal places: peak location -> 4067.50 Ang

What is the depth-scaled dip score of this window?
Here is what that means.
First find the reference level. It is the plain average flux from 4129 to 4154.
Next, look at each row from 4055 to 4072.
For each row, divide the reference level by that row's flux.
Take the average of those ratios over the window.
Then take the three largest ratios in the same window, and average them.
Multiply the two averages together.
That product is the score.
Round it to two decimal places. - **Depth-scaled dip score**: 1.37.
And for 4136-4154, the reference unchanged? 1.15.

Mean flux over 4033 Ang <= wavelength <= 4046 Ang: 4.36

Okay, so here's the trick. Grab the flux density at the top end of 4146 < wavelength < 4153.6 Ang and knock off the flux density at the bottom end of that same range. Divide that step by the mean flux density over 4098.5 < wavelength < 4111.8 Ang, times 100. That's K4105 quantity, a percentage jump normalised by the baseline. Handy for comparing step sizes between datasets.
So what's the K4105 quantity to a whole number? -29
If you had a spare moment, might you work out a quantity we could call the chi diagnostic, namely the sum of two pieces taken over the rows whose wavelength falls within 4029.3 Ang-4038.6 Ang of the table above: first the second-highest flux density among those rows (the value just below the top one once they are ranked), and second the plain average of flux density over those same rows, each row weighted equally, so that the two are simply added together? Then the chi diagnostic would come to 9.05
